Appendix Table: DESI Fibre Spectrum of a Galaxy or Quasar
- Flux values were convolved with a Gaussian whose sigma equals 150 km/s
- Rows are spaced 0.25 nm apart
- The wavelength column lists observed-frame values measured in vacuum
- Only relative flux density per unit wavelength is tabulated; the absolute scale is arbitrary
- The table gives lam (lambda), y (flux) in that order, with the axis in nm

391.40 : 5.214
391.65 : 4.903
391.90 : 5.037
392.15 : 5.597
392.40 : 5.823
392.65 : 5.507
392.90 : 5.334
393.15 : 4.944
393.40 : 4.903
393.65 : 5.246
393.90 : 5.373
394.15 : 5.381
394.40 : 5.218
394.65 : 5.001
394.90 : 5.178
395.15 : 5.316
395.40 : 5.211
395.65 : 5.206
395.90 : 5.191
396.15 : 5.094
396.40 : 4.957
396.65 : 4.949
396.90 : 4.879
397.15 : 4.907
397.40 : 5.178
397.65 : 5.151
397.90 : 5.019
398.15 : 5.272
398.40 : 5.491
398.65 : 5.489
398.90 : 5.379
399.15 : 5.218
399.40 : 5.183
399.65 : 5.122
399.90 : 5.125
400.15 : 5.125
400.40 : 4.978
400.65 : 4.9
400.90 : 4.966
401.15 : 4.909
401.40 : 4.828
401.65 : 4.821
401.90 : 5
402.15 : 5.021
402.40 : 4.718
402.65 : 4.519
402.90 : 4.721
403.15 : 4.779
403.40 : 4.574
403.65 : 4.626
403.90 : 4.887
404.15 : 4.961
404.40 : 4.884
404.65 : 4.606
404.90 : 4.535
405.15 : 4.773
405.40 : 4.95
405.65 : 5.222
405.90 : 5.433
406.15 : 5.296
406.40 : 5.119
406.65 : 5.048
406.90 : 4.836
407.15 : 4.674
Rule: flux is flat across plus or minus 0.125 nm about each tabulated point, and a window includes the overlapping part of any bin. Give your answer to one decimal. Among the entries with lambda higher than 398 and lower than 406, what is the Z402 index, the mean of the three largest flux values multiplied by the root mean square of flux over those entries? 27.2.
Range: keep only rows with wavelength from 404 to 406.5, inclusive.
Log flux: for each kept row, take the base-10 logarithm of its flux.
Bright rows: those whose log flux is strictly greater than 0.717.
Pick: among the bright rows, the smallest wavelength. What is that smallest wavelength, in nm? 405.65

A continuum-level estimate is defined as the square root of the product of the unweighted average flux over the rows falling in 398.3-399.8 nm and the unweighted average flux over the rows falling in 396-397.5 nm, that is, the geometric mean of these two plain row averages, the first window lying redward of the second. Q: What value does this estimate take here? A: 5.15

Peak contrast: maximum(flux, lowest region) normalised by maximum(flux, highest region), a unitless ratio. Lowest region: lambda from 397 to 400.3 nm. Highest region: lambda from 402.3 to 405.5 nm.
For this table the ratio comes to 1.11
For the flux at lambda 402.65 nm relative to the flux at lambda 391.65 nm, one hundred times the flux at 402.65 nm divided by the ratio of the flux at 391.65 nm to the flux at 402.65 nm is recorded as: 417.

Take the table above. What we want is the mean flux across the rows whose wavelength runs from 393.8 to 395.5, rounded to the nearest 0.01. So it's 5.24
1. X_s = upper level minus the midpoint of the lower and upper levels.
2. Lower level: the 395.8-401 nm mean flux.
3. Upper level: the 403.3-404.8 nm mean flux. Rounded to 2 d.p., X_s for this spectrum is -0.18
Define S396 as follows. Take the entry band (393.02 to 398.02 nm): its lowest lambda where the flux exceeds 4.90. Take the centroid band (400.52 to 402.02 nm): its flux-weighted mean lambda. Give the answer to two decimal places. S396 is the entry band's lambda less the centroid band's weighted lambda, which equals -8.12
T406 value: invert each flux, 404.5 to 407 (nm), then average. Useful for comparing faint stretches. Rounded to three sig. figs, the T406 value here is 0.201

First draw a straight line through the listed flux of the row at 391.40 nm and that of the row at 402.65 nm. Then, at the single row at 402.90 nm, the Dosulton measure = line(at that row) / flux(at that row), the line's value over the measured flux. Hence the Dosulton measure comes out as 0.95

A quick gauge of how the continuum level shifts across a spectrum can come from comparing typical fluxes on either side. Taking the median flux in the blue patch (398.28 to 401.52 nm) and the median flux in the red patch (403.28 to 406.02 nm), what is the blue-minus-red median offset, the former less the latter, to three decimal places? 0.241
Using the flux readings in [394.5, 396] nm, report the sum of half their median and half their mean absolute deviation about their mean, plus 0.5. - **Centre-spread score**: 3.13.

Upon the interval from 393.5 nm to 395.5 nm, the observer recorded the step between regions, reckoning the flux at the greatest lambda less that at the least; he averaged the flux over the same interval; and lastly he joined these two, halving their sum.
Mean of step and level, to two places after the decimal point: 2.60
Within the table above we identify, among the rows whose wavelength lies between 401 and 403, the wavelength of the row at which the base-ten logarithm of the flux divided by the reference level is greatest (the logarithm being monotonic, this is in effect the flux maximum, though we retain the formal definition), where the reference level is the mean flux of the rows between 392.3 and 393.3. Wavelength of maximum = 402.15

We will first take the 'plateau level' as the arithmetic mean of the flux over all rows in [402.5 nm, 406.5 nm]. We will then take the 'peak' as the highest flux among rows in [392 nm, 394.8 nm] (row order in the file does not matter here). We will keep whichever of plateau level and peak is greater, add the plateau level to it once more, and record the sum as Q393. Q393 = 10.69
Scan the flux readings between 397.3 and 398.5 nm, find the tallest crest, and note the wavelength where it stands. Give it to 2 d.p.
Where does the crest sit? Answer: 398.40 nm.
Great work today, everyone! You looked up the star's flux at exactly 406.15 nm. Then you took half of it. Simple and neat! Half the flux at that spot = 2.65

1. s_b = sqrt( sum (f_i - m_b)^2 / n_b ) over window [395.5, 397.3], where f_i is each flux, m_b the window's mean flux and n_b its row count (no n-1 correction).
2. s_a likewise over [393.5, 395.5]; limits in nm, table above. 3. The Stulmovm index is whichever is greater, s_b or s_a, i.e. 0.13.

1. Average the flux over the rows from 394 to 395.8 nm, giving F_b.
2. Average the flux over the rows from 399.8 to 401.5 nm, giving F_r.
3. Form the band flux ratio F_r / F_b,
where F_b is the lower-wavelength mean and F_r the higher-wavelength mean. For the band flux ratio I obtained 0.95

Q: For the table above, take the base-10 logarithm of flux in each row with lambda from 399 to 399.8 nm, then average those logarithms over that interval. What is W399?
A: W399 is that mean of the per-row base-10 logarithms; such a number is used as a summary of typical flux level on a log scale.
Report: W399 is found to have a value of 0.714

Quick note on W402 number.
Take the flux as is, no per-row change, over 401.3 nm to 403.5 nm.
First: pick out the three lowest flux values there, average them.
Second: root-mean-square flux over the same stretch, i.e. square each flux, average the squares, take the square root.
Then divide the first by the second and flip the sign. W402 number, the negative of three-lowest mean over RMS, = -0.963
